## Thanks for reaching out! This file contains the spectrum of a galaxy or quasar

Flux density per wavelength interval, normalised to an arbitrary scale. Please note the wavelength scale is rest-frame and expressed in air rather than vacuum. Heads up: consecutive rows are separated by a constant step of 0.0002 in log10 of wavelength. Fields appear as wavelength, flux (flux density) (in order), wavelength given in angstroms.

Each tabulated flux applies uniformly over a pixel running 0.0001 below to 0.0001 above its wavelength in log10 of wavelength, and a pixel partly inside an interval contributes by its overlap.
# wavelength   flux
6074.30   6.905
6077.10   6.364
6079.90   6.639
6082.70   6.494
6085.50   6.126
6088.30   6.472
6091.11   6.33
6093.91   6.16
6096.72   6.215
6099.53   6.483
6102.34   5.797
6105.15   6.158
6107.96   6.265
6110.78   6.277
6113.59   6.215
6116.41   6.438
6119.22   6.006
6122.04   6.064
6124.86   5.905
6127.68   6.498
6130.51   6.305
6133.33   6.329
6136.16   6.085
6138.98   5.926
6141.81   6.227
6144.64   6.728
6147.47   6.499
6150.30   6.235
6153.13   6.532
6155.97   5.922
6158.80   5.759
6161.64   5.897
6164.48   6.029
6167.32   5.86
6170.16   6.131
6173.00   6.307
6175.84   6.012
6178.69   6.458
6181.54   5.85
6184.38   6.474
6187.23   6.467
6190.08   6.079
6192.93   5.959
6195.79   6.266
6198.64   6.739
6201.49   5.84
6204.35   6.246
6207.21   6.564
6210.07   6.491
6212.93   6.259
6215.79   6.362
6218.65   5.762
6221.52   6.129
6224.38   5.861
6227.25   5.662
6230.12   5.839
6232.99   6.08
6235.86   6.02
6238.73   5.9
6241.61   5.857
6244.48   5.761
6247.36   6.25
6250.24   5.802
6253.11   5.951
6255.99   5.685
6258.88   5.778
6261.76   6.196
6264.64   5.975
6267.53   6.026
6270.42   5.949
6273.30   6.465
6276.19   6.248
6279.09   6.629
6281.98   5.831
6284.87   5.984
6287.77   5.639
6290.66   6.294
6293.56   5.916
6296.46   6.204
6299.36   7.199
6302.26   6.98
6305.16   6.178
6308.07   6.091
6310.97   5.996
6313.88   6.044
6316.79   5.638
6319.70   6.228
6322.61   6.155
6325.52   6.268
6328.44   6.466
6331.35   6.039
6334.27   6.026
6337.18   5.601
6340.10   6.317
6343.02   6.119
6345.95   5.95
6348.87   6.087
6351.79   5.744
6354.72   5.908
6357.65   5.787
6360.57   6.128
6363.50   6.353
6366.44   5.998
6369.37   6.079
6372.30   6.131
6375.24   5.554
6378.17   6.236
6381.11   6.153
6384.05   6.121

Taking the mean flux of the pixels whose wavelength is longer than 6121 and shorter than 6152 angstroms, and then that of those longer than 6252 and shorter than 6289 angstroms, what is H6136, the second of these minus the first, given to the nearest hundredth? -0.23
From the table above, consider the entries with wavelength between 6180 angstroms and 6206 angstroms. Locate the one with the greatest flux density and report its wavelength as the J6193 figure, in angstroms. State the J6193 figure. 6198.64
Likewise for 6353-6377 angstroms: 6363.50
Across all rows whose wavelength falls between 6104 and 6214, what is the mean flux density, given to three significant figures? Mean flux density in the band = 6.21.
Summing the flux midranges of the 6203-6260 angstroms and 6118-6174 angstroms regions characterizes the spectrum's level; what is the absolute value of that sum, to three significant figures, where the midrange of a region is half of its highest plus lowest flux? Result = 12.4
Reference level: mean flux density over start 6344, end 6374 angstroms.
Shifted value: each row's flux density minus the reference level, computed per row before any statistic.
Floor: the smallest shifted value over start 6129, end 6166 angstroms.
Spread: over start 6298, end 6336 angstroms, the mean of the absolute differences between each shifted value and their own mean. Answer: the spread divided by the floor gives -1.1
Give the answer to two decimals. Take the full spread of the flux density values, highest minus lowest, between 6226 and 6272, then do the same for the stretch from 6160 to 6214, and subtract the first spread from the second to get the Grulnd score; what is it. 0.31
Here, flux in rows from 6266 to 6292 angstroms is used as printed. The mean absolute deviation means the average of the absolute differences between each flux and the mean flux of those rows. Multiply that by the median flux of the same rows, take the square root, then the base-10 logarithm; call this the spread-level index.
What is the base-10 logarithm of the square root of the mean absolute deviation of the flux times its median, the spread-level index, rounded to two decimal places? 0.10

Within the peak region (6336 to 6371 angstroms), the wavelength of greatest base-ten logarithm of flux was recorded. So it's 6363.50 angstroms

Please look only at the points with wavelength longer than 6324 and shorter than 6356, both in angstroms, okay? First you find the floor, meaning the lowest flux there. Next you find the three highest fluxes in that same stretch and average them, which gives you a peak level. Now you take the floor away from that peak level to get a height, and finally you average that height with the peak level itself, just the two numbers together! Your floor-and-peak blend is 3.55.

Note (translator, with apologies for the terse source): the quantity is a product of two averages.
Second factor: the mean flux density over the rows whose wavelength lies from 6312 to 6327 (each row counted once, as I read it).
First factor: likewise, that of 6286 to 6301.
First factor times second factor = 37.9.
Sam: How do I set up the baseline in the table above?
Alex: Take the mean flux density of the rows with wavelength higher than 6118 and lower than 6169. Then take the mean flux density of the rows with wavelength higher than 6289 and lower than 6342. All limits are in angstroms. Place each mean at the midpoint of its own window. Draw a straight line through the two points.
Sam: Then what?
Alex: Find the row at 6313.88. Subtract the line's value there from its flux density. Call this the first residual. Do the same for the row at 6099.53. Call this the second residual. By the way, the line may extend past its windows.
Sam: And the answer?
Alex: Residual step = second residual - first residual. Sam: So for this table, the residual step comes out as 0.5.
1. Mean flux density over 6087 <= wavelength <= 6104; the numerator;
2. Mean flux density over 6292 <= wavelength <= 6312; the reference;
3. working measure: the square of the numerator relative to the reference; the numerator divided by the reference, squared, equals 0.96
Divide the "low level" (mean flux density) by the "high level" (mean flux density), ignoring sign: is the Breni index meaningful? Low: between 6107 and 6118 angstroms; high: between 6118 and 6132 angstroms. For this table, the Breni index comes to 1.02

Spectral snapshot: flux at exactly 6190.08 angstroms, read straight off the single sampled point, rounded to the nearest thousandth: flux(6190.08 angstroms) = 6.079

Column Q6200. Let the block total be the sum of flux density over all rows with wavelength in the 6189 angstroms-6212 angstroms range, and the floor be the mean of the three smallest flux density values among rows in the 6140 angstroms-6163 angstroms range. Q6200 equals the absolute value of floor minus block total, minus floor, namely 38.5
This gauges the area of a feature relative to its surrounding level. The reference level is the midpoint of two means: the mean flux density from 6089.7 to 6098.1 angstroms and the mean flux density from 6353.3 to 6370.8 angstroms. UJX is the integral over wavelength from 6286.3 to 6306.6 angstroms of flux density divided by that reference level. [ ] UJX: 21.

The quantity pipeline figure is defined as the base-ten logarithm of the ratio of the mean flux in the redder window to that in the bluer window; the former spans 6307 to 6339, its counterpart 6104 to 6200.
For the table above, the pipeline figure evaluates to -0.011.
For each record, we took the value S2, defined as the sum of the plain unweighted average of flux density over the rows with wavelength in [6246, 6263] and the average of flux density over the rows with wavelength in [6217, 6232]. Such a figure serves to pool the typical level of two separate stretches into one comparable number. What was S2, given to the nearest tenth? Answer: 11.8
